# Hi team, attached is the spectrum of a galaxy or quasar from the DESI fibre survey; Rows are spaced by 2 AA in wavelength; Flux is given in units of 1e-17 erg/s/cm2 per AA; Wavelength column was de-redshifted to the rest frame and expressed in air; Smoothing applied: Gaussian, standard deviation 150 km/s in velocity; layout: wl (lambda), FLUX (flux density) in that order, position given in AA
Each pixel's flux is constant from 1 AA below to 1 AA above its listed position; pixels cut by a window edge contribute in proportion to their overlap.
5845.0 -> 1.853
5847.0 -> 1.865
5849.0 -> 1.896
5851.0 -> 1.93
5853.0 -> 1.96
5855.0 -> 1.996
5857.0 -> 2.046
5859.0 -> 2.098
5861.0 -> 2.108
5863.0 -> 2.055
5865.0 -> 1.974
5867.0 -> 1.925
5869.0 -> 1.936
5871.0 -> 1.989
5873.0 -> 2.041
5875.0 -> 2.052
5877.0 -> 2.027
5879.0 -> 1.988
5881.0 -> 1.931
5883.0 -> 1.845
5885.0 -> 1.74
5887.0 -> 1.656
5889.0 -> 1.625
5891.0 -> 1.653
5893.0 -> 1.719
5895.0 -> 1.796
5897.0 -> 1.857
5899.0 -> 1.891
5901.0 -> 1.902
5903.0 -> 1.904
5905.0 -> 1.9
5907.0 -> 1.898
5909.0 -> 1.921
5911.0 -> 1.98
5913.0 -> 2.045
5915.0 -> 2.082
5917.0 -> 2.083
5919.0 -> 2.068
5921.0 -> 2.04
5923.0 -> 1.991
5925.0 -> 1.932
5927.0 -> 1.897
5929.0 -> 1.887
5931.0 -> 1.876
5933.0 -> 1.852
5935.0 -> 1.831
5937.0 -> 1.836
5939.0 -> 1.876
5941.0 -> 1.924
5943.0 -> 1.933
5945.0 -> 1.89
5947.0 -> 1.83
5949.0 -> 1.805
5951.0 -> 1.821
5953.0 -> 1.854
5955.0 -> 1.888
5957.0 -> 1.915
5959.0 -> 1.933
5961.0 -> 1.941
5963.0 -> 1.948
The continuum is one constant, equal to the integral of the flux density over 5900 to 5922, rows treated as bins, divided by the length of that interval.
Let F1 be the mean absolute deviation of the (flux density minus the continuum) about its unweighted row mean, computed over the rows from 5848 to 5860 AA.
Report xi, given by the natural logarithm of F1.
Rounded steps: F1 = 0.059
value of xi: -2.8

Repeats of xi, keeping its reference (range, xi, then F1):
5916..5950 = -2.7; 0.067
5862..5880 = -3.2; 0.040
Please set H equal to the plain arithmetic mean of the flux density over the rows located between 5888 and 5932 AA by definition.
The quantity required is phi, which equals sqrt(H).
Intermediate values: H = 1.91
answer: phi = 1.381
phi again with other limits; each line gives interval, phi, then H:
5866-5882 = 1.409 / 1.99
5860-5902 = 1.375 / 1.89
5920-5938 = 1.380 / 1.90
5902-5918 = 1.406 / 1.98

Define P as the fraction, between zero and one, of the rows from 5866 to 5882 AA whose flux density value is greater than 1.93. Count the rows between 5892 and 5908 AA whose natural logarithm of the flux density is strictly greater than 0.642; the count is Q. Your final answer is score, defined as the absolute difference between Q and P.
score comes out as 1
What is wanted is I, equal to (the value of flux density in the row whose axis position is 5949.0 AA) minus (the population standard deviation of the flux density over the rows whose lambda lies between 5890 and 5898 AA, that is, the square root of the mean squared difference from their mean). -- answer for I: 1.73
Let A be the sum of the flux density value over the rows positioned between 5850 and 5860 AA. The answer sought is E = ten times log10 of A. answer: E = 10.0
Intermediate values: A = 10.0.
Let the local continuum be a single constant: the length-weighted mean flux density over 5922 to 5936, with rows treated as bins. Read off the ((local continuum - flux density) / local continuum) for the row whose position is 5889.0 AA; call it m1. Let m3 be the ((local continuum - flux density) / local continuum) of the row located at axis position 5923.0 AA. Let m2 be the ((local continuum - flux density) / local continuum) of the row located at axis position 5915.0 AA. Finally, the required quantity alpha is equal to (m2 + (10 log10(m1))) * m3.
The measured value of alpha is 0.4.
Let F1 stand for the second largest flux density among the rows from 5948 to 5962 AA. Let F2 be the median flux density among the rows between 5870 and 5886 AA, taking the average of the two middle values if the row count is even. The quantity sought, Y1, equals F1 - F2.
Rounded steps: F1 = 1.933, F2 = 1.99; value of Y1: -0.06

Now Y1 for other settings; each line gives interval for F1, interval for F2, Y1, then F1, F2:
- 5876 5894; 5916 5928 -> -0.03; 1.988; 2.02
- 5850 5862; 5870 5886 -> 0.11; 2.098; 1.99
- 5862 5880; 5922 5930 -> 0.14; 2.052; 1.91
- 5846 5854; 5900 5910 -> 0.03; 1.93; 1.90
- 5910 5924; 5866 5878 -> 0.07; 2.082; 2.01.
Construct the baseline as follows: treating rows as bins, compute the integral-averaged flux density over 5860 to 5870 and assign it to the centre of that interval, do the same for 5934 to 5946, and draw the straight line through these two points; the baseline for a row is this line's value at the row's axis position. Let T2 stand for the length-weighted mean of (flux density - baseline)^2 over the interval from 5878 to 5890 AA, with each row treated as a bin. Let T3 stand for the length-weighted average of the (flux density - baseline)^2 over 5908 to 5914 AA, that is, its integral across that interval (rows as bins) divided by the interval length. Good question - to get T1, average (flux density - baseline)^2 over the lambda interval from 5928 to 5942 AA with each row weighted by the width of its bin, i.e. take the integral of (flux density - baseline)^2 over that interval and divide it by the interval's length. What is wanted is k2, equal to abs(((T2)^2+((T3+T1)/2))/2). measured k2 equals 0.0029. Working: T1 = 0.001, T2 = 0.046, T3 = 0.006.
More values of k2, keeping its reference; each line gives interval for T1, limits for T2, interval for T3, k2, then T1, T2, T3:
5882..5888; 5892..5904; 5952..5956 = 0.0139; 0.054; 0.016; 0.000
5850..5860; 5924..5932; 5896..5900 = 0.0025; 0.004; 0.000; 0.006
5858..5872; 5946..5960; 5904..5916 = 0.0030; 0.004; 0.003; 0.008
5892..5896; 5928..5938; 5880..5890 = 0.0240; 0.040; 0.002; 0.056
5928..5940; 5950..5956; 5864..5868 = 0.0011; 0.001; 0.001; 0.003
